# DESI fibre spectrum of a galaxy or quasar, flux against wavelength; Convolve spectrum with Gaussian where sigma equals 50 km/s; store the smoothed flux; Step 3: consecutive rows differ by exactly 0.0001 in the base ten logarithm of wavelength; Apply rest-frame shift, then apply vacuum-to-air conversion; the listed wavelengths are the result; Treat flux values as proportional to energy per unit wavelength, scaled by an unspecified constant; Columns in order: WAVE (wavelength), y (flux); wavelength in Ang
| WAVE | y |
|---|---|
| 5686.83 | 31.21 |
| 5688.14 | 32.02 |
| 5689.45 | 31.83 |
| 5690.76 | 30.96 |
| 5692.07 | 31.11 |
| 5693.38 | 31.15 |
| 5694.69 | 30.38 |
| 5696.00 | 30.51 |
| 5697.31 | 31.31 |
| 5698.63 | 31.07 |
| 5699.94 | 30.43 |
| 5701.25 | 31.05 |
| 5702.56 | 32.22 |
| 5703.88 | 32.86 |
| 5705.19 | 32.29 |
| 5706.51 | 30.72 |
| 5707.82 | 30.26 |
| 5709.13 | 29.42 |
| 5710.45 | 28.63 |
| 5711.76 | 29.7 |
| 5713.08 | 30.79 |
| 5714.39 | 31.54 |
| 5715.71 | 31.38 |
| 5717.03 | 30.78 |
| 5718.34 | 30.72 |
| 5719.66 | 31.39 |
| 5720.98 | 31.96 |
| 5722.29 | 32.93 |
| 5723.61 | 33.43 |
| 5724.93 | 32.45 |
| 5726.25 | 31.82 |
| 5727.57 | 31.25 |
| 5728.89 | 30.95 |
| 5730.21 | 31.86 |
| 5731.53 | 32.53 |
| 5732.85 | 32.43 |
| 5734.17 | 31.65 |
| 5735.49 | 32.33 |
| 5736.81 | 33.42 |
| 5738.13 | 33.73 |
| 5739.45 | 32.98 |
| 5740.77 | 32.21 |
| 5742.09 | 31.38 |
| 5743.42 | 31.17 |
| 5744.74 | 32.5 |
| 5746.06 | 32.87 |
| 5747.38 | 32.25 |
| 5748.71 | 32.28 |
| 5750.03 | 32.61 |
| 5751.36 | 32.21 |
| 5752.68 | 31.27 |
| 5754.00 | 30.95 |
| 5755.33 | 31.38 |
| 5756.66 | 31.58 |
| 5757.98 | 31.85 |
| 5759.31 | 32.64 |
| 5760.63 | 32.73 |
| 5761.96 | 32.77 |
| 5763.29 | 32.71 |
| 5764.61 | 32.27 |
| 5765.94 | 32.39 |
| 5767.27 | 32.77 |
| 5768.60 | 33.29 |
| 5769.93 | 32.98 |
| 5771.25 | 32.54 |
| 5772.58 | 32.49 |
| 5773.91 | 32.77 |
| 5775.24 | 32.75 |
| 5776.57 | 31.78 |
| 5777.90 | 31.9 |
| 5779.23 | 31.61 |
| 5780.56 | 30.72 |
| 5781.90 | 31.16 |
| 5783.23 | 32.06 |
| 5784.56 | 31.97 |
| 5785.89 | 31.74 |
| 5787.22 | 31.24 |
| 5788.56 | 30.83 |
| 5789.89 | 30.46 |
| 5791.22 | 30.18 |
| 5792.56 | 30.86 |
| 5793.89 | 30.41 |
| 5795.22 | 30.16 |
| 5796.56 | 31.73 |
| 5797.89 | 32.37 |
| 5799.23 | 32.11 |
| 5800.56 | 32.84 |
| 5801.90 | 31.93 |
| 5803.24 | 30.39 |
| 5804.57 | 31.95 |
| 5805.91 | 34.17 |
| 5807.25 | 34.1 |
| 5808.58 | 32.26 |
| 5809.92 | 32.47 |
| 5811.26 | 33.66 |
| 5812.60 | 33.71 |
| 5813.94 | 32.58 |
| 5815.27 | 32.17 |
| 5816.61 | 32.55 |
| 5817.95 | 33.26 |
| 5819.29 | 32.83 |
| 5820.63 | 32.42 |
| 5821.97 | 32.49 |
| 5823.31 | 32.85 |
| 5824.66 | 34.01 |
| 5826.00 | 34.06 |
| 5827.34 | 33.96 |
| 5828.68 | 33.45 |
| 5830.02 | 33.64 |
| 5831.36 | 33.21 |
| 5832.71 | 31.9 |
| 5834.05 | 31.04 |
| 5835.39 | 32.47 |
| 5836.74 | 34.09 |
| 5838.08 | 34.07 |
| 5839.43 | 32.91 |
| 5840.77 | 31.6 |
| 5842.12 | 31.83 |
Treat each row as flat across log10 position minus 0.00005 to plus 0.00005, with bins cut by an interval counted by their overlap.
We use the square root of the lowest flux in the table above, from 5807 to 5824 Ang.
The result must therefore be 5.67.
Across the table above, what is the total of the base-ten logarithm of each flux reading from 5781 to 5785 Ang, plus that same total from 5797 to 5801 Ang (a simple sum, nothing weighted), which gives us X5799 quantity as 9.04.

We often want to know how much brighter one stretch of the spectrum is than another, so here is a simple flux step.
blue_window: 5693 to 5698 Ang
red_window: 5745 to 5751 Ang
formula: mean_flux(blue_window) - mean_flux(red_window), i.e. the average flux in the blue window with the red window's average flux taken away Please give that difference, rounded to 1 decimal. -1.7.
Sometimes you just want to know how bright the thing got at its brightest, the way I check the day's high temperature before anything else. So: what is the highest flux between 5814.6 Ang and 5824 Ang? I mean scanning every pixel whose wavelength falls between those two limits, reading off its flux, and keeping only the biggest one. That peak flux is 33.26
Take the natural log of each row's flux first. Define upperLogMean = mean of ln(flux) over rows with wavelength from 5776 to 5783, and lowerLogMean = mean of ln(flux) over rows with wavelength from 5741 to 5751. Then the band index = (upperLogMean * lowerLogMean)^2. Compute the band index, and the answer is 143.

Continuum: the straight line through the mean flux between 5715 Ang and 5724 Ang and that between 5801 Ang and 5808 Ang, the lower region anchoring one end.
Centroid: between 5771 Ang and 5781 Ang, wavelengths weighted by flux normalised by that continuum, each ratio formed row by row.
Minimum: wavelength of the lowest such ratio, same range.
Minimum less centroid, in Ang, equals 4.7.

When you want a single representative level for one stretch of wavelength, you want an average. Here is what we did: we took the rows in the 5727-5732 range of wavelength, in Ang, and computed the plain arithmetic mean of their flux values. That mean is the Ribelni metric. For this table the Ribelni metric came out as 31.6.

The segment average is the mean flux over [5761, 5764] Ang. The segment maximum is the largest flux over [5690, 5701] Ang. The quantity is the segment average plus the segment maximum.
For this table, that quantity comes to 64.0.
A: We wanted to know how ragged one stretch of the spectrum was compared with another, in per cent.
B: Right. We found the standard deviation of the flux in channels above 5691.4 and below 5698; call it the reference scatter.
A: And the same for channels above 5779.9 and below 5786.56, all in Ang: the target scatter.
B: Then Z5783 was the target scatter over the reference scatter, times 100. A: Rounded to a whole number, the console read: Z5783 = 137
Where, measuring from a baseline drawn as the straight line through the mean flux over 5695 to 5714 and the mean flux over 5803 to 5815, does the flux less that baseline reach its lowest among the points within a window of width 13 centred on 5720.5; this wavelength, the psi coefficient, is 5718.34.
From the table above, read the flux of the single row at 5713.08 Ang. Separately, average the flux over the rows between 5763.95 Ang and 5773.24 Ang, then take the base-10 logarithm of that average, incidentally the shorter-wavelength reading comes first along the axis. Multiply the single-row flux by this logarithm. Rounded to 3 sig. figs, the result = 46.6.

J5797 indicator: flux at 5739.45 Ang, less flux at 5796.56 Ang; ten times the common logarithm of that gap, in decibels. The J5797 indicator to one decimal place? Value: 1.0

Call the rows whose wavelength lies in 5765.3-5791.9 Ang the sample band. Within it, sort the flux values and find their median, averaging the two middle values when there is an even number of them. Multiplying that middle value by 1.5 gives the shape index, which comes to 47.90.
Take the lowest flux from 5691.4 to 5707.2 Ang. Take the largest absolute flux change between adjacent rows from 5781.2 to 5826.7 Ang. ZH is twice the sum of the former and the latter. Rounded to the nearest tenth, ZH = 65.2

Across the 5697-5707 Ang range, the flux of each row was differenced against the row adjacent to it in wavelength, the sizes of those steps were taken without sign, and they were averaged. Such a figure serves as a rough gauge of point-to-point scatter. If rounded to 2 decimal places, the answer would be 0.78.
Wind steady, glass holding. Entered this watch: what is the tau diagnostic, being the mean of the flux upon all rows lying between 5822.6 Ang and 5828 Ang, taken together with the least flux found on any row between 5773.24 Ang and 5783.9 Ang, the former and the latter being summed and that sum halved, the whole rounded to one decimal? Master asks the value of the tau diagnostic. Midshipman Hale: 32.2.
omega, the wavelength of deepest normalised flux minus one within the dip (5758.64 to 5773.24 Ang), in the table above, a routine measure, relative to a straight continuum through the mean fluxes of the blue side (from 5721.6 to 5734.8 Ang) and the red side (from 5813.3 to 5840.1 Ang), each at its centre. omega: 5764.61 Ang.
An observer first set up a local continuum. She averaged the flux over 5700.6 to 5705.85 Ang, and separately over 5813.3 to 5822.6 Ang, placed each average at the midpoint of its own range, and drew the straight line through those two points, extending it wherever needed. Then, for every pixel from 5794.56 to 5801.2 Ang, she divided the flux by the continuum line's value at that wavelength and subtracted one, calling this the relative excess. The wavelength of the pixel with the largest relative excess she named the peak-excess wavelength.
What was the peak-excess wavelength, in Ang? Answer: 5800.56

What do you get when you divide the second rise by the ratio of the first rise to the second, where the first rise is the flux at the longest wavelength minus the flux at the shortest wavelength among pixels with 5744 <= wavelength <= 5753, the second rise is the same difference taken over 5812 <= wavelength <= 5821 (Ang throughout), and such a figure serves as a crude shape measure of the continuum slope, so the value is -1.4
